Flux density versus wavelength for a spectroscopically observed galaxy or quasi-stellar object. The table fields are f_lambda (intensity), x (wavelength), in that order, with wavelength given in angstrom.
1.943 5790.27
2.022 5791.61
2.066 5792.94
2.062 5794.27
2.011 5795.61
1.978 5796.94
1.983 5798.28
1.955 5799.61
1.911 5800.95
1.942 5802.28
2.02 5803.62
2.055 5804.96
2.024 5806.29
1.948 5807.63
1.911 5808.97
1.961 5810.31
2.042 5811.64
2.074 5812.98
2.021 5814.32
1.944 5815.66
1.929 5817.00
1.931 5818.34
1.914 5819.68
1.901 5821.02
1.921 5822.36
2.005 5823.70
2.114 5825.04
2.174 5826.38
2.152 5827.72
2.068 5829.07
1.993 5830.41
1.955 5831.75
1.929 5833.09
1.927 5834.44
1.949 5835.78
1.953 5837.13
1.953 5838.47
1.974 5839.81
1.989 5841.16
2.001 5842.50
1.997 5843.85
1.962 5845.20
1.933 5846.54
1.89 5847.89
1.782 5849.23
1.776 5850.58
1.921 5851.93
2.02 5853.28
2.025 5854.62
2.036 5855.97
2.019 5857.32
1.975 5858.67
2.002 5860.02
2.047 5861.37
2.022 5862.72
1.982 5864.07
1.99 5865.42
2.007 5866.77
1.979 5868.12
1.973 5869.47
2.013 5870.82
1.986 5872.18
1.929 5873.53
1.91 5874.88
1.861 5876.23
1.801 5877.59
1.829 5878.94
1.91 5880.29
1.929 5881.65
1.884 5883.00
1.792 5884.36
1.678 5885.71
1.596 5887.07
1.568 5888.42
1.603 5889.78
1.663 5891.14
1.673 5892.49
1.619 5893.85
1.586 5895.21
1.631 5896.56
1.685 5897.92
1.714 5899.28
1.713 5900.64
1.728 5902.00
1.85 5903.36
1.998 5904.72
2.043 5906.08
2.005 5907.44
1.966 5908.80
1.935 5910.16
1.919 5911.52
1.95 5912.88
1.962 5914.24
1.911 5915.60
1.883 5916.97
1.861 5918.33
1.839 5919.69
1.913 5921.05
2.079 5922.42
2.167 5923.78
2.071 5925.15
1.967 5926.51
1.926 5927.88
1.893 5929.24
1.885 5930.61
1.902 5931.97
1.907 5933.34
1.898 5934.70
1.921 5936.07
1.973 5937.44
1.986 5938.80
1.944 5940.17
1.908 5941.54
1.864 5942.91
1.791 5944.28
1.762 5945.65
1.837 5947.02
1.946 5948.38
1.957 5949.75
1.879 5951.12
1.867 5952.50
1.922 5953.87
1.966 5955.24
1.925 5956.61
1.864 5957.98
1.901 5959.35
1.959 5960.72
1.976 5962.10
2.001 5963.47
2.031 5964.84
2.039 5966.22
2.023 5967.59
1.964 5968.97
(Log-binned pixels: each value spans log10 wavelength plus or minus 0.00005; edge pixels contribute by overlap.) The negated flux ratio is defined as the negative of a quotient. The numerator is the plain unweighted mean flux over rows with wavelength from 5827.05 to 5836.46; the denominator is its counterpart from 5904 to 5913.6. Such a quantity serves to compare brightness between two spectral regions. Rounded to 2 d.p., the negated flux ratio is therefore -1.01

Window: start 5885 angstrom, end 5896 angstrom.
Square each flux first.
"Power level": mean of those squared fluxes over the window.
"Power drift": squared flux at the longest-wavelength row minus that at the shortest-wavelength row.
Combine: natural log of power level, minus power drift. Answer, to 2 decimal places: 1.27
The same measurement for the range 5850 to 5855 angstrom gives 0.38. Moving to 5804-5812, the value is 1.43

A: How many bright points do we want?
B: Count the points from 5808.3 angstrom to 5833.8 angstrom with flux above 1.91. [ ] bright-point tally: 18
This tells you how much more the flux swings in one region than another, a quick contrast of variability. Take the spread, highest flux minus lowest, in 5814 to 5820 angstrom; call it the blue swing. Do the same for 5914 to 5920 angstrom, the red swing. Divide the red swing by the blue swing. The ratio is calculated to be 1.15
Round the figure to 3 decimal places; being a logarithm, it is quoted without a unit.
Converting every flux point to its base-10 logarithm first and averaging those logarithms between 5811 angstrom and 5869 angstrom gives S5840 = 0.297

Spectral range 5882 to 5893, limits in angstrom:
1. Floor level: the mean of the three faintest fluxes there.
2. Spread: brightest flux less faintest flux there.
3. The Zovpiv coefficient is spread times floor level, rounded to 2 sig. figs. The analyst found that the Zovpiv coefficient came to 0.50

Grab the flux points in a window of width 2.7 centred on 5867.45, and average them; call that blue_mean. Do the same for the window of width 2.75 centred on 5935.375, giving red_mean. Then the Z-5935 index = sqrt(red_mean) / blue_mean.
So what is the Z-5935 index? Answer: 0.69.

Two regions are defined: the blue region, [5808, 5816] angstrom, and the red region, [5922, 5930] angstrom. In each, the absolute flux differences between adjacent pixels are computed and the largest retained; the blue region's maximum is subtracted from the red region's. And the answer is 0.023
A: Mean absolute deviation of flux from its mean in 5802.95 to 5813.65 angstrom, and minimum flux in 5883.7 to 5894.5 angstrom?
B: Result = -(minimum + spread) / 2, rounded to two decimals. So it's -0.81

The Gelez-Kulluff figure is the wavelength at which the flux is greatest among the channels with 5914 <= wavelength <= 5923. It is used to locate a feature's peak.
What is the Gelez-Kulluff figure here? 5922.42 angstrom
